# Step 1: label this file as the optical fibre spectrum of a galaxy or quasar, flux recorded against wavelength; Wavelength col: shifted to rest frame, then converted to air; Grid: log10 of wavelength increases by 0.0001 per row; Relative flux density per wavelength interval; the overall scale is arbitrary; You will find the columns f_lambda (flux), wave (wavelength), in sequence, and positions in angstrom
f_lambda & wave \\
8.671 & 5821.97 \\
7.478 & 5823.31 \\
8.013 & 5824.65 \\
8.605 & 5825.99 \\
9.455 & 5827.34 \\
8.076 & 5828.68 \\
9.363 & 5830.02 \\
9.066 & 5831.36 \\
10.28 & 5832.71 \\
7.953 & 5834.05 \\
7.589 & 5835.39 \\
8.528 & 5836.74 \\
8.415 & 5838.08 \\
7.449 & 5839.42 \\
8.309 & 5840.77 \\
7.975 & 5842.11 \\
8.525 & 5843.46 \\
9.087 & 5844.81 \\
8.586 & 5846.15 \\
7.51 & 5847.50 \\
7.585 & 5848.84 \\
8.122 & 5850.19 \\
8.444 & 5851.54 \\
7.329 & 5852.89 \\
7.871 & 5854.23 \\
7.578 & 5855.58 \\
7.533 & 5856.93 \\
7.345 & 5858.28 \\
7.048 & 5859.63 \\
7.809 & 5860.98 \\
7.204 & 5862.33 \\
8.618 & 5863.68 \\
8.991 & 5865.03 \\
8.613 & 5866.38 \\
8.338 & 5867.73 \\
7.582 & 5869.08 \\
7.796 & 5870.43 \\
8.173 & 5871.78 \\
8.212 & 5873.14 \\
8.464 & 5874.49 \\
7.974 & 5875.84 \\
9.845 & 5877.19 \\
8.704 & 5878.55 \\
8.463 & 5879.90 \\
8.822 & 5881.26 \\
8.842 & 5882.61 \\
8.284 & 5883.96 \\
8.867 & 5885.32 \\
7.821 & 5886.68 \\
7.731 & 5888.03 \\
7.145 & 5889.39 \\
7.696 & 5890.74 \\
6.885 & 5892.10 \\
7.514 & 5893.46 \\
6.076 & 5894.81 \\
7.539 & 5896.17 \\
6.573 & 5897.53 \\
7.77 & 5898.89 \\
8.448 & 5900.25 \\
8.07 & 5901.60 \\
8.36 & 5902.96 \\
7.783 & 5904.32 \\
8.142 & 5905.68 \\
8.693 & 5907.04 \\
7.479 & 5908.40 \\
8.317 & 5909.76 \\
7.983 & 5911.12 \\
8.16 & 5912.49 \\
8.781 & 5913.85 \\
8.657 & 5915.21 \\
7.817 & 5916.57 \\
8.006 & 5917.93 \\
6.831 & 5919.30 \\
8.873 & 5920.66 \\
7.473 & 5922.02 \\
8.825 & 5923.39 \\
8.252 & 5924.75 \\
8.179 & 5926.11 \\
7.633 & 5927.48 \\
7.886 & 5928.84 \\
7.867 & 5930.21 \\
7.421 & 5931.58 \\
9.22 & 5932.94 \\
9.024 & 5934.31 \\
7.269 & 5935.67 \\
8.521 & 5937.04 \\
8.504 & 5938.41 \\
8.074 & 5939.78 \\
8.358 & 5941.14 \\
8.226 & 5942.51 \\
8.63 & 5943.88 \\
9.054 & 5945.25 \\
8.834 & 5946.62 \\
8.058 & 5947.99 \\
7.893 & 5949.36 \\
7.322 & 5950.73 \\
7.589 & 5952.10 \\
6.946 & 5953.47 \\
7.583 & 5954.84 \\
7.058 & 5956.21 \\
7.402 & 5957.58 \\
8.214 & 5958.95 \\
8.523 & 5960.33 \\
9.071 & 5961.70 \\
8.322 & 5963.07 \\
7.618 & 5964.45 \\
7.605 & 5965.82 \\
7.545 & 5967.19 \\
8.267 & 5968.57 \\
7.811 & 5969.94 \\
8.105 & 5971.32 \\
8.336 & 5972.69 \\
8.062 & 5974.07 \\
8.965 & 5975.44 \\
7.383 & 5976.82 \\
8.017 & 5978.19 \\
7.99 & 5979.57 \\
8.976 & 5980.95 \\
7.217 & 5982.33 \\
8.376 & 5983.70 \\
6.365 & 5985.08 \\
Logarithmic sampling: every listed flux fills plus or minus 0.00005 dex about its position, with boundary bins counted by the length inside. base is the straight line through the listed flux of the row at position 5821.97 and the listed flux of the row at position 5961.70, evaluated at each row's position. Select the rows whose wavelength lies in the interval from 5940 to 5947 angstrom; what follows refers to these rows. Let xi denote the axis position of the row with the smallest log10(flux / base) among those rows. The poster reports 5942.51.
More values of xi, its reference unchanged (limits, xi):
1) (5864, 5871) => 5869.08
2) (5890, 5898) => 5894.81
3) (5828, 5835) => 5834.05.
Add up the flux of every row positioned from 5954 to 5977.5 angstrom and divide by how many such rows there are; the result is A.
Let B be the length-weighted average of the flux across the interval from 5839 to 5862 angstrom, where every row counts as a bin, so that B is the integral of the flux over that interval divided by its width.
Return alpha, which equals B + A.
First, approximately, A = 7.99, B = 7.88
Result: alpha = 15.9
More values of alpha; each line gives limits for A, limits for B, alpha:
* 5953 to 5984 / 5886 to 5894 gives 15.4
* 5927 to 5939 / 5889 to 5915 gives 15.9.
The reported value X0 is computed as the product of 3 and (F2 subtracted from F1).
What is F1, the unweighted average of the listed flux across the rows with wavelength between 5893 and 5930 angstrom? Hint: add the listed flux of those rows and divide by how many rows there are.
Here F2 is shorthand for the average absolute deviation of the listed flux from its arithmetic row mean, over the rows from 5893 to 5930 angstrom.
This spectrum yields 22.3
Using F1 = 7.93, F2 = 0.50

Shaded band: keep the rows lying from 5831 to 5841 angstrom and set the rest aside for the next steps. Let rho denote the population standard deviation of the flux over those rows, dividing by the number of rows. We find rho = 0.8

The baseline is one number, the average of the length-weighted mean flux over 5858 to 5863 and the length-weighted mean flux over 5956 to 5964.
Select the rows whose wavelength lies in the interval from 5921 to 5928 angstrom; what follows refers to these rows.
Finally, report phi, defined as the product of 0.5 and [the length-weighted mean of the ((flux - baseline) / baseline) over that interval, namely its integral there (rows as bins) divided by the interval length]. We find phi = 0.024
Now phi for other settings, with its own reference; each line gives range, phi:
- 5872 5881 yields 0.055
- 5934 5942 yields 0.033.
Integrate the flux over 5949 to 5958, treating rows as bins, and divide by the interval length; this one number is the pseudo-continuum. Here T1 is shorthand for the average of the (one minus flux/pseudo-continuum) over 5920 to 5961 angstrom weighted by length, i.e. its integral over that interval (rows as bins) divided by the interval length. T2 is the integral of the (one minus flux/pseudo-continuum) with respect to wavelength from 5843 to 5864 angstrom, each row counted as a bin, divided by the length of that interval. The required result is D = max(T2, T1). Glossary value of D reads -0.065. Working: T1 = -0.10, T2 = -0.065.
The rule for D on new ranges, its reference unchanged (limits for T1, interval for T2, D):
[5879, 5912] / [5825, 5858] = -0.069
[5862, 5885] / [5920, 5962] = -0.099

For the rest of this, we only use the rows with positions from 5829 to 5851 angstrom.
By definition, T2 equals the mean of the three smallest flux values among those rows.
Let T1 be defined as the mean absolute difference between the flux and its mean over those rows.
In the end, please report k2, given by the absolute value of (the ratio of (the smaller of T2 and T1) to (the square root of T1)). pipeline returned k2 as 0.76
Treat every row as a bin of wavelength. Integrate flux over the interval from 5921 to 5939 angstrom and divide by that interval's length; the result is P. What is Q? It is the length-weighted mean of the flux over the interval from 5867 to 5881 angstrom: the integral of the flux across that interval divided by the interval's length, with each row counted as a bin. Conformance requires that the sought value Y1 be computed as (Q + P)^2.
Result 274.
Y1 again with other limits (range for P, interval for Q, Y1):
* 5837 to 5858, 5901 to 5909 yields 260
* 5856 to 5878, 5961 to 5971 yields 260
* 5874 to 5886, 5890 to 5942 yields 278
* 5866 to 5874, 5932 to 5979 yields 263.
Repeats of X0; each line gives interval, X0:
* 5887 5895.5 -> 20.1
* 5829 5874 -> 22.8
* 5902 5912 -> 23.4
